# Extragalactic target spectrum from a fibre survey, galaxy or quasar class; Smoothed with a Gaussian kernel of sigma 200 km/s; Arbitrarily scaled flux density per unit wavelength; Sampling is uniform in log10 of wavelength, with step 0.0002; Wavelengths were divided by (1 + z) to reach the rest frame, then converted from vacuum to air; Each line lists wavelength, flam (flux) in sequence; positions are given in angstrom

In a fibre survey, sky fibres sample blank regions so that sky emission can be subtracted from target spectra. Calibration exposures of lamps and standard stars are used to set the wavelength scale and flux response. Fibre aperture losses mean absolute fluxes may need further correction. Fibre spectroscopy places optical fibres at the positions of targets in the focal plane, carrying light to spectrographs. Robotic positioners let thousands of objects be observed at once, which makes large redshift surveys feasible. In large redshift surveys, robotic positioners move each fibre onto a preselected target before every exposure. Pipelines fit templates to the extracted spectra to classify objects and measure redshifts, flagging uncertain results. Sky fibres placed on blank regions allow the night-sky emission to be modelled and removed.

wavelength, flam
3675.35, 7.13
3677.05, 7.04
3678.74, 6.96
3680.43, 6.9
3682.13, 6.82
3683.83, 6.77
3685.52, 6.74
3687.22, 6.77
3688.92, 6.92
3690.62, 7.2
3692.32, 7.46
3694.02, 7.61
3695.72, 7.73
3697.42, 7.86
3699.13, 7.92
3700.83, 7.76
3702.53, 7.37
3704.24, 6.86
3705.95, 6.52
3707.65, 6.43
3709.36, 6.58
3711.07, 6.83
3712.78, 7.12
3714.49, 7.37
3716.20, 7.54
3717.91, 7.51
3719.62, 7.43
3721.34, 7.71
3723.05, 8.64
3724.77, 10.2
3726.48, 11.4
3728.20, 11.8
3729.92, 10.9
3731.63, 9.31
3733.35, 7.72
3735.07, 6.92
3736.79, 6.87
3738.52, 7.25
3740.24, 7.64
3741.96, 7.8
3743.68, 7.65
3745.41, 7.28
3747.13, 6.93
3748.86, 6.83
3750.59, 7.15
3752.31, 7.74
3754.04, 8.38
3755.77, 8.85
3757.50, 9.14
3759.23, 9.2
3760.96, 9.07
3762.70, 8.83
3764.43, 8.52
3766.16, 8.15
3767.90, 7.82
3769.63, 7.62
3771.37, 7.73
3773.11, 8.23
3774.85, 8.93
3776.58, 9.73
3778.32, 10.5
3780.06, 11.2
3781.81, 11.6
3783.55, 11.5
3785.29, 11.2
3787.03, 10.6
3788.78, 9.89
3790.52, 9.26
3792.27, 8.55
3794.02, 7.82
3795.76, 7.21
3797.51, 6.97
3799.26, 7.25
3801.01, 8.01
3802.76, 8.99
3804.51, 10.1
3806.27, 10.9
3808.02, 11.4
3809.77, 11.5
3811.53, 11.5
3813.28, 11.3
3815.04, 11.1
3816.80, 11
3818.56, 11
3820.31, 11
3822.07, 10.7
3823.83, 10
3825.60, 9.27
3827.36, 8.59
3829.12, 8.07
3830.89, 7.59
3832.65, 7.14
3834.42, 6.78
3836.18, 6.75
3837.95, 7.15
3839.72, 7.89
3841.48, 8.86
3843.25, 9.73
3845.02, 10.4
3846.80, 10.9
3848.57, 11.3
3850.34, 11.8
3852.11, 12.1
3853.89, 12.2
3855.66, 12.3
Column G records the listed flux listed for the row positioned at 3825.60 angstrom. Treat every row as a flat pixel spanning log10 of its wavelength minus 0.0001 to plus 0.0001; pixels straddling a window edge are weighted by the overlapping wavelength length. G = 9.27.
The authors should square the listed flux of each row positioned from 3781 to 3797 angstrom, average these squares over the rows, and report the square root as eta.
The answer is 9.9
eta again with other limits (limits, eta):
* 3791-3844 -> 9.3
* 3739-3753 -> 7.4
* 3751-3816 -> 9.5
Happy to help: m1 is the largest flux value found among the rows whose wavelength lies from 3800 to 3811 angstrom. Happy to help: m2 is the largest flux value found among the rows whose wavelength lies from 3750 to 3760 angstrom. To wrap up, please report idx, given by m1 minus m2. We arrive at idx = 2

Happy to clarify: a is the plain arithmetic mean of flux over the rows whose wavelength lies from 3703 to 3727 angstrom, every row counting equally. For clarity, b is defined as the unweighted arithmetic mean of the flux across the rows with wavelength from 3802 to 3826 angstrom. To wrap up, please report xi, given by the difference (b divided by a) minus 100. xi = -98.6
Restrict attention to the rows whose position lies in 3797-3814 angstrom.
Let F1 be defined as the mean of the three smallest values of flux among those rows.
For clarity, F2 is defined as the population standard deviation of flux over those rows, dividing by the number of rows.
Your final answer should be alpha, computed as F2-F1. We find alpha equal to -5.7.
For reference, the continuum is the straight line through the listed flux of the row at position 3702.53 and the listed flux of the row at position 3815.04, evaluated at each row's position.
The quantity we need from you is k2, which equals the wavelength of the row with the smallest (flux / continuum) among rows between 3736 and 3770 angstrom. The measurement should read 3748.86 angstrom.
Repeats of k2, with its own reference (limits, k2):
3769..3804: 3797.51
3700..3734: 3707.65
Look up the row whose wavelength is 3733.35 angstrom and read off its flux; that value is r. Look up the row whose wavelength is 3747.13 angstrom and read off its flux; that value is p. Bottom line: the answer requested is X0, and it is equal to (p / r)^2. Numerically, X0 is 0.81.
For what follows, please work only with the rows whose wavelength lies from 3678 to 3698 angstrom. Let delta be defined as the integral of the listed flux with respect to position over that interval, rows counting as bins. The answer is 143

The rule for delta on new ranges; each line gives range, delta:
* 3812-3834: 213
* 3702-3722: 142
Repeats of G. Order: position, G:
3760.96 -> 9.07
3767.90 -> 7.82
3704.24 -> 6.86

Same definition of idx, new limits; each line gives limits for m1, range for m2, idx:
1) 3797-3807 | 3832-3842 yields 2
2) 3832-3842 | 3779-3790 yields -3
